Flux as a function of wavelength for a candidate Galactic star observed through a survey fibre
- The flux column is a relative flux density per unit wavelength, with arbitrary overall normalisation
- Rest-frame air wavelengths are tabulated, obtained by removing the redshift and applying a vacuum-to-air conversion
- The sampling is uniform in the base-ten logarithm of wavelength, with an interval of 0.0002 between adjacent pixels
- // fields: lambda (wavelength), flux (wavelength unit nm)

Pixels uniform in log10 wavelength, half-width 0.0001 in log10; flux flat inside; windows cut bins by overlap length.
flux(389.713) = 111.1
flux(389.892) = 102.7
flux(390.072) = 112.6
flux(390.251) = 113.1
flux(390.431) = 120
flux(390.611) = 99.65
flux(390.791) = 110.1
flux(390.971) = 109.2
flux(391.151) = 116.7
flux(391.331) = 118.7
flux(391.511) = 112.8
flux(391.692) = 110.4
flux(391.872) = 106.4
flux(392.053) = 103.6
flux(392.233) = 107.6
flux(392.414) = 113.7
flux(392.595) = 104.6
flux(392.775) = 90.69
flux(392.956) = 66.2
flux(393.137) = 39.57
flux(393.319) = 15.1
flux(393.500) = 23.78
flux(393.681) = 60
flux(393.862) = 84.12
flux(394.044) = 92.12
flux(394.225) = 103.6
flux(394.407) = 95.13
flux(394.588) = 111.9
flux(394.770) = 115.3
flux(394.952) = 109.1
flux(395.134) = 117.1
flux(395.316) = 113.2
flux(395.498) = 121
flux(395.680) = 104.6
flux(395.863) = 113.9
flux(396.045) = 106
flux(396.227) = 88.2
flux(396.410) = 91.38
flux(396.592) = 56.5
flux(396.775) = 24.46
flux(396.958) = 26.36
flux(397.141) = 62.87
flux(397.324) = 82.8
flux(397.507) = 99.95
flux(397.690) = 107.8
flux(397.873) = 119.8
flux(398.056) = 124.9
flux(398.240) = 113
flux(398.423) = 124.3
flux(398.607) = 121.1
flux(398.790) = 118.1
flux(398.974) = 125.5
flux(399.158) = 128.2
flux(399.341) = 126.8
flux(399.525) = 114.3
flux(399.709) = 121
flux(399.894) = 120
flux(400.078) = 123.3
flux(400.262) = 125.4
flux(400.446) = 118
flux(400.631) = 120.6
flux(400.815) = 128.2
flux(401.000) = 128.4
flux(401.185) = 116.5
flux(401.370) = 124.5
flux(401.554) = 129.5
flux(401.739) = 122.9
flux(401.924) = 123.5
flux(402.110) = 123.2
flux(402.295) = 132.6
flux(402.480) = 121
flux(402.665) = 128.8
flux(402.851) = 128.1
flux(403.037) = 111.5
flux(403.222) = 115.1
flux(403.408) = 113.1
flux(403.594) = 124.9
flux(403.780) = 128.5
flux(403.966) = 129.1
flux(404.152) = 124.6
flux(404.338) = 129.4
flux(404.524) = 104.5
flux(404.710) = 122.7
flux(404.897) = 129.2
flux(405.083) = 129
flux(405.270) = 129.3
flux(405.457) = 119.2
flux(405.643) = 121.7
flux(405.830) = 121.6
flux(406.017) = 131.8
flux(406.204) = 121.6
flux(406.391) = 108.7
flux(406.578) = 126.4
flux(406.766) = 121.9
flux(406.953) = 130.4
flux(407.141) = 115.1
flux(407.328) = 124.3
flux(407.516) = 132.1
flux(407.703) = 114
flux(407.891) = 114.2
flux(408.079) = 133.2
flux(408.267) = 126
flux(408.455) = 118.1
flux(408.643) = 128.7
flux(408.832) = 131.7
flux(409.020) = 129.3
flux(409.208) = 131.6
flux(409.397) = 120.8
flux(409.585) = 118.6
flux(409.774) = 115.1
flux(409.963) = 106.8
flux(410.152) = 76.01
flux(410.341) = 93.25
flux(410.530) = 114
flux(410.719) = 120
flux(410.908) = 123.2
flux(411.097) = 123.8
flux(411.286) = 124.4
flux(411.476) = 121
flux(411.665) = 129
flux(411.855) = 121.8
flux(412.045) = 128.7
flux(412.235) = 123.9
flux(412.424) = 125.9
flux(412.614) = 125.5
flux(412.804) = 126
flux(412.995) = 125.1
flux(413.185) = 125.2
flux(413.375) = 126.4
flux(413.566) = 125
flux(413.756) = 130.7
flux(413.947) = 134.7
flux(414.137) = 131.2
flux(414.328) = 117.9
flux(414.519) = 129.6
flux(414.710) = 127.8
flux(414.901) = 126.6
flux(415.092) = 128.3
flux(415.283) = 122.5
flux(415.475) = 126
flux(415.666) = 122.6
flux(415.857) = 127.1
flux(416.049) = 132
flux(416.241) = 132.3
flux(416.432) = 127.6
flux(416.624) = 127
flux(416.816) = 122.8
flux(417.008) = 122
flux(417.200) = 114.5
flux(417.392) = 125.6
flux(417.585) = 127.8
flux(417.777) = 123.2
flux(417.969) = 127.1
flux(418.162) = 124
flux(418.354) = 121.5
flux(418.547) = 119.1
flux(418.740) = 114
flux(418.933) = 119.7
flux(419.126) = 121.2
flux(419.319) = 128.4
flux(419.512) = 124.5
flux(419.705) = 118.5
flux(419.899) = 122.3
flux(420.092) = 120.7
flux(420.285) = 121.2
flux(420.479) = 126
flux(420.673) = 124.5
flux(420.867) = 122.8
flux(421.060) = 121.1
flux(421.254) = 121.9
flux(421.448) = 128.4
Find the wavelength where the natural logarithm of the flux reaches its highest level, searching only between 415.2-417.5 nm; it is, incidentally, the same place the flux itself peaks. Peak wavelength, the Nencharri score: 416.241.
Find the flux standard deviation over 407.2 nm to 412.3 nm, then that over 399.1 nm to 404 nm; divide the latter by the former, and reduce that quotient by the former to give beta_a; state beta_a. -12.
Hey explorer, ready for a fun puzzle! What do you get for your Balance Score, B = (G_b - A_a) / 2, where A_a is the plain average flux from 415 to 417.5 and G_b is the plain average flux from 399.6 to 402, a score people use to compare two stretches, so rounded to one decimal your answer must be -1.1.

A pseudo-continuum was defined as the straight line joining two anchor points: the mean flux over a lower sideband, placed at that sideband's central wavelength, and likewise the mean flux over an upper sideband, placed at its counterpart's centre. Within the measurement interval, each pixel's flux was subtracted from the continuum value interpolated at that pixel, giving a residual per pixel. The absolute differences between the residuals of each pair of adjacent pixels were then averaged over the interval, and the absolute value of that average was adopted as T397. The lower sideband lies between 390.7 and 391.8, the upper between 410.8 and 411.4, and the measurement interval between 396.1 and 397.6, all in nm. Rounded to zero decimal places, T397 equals 21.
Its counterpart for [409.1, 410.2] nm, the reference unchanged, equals 11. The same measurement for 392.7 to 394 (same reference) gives 24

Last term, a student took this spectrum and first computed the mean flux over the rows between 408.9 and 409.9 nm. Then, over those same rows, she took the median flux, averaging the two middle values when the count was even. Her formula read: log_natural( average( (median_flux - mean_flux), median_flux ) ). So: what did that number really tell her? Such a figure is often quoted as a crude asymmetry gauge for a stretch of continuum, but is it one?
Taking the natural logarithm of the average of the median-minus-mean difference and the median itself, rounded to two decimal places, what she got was 4.08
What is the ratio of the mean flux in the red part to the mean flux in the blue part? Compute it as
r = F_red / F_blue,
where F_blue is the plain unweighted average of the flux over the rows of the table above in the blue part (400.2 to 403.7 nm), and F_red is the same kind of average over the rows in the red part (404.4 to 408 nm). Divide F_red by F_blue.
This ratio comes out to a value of 0.99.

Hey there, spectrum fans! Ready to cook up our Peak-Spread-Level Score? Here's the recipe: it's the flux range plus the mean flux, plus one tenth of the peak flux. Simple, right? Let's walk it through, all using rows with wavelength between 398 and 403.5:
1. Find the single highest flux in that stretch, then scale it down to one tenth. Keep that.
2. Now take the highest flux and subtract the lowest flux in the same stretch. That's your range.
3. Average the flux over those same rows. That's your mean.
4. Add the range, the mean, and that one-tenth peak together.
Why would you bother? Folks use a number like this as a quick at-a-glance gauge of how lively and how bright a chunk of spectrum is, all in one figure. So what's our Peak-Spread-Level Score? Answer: 157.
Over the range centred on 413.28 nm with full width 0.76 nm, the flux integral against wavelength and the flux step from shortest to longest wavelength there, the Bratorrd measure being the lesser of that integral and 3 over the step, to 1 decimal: -30.0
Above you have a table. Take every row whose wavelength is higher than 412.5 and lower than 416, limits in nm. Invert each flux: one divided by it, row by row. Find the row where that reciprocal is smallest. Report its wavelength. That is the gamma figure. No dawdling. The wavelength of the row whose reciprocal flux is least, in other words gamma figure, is 413.947 nm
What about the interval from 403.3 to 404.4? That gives 404.338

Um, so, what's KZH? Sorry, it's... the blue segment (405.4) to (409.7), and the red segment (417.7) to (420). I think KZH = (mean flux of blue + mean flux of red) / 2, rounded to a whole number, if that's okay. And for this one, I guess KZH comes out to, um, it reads 123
